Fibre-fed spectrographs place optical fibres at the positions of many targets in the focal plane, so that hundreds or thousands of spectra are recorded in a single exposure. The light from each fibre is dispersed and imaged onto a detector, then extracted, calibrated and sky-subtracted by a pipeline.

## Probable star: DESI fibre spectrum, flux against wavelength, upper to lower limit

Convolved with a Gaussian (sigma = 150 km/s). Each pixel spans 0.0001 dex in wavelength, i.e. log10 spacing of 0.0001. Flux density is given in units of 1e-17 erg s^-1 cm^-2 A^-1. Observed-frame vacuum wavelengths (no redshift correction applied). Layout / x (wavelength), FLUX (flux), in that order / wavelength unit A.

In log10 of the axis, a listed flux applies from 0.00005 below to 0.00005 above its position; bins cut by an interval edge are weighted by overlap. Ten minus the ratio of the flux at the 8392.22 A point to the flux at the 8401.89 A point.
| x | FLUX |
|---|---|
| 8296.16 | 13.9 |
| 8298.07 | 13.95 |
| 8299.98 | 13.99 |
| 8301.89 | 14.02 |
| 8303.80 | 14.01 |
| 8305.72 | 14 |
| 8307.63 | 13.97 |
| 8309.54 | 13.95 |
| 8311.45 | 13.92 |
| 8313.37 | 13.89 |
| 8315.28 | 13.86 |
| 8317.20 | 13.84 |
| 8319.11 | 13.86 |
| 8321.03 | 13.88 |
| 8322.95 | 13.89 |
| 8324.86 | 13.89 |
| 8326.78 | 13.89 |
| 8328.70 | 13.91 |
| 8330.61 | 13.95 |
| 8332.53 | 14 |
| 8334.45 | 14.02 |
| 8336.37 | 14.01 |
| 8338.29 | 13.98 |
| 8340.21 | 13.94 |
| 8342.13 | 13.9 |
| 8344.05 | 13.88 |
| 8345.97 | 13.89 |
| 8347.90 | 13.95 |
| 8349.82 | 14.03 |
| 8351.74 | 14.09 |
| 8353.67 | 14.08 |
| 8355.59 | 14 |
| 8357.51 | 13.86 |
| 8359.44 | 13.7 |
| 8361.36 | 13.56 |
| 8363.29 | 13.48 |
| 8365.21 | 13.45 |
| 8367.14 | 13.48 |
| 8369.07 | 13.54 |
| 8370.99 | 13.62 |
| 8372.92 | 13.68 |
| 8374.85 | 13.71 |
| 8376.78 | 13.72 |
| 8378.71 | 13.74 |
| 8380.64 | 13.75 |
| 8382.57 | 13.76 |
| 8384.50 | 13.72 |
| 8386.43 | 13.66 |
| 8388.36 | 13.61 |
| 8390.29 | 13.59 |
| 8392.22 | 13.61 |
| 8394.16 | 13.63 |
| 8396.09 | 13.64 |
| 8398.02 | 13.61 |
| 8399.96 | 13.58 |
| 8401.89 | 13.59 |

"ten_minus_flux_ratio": 9.00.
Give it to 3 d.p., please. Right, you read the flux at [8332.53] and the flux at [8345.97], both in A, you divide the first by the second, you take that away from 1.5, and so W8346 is 0.492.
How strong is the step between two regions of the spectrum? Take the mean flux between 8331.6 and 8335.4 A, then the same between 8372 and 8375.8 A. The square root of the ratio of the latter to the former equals 0.989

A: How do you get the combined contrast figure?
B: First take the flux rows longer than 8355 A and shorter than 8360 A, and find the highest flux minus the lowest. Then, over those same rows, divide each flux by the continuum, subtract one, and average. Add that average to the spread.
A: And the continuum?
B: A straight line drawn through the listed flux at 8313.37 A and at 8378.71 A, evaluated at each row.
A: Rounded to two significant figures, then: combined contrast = 0.30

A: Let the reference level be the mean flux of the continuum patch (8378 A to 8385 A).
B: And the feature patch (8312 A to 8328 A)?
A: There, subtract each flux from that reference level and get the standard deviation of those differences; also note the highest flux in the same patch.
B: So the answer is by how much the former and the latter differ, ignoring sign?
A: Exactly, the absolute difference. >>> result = 13.9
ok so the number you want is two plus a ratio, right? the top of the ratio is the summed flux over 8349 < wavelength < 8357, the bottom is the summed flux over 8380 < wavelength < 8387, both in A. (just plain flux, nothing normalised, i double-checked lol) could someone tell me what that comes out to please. 3.02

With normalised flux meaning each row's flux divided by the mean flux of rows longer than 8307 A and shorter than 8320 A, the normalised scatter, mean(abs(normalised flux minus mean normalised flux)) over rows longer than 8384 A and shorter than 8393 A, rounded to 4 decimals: 0.0030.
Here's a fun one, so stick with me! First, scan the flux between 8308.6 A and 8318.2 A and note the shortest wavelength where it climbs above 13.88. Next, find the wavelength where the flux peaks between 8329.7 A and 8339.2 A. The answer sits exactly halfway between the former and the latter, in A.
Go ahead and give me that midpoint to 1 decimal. 8322.0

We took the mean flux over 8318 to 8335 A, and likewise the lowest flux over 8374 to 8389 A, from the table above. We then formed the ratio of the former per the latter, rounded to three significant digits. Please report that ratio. 1.02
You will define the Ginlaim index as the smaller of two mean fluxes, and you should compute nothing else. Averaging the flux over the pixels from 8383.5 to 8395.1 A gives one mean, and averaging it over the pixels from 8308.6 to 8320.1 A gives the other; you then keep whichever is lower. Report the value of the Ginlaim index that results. 13.6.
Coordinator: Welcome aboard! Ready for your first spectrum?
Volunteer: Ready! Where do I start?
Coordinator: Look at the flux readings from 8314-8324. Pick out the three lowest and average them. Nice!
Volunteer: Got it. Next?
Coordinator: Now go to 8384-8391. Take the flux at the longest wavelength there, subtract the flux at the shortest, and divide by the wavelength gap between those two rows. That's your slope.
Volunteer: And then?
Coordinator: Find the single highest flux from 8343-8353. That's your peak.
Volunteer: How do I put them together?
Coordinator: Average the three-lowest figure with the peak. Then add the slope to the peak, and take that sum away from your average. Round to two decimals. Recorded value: -0.10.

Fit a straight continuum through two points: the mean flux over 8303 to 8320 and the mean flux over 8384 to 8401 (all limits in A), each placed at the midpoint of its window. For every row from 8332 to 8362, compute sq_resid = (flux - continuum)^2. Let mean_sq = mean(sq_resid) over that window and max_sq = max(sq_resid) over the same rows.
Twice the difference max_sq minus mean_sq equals 0.13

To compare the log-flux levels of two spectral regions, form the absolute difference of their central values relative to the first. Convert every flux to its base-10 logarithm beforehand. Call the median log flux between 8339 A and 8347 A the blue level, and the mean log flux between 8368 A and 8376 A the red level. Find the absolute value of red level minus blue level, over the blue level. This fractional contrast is 0.007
